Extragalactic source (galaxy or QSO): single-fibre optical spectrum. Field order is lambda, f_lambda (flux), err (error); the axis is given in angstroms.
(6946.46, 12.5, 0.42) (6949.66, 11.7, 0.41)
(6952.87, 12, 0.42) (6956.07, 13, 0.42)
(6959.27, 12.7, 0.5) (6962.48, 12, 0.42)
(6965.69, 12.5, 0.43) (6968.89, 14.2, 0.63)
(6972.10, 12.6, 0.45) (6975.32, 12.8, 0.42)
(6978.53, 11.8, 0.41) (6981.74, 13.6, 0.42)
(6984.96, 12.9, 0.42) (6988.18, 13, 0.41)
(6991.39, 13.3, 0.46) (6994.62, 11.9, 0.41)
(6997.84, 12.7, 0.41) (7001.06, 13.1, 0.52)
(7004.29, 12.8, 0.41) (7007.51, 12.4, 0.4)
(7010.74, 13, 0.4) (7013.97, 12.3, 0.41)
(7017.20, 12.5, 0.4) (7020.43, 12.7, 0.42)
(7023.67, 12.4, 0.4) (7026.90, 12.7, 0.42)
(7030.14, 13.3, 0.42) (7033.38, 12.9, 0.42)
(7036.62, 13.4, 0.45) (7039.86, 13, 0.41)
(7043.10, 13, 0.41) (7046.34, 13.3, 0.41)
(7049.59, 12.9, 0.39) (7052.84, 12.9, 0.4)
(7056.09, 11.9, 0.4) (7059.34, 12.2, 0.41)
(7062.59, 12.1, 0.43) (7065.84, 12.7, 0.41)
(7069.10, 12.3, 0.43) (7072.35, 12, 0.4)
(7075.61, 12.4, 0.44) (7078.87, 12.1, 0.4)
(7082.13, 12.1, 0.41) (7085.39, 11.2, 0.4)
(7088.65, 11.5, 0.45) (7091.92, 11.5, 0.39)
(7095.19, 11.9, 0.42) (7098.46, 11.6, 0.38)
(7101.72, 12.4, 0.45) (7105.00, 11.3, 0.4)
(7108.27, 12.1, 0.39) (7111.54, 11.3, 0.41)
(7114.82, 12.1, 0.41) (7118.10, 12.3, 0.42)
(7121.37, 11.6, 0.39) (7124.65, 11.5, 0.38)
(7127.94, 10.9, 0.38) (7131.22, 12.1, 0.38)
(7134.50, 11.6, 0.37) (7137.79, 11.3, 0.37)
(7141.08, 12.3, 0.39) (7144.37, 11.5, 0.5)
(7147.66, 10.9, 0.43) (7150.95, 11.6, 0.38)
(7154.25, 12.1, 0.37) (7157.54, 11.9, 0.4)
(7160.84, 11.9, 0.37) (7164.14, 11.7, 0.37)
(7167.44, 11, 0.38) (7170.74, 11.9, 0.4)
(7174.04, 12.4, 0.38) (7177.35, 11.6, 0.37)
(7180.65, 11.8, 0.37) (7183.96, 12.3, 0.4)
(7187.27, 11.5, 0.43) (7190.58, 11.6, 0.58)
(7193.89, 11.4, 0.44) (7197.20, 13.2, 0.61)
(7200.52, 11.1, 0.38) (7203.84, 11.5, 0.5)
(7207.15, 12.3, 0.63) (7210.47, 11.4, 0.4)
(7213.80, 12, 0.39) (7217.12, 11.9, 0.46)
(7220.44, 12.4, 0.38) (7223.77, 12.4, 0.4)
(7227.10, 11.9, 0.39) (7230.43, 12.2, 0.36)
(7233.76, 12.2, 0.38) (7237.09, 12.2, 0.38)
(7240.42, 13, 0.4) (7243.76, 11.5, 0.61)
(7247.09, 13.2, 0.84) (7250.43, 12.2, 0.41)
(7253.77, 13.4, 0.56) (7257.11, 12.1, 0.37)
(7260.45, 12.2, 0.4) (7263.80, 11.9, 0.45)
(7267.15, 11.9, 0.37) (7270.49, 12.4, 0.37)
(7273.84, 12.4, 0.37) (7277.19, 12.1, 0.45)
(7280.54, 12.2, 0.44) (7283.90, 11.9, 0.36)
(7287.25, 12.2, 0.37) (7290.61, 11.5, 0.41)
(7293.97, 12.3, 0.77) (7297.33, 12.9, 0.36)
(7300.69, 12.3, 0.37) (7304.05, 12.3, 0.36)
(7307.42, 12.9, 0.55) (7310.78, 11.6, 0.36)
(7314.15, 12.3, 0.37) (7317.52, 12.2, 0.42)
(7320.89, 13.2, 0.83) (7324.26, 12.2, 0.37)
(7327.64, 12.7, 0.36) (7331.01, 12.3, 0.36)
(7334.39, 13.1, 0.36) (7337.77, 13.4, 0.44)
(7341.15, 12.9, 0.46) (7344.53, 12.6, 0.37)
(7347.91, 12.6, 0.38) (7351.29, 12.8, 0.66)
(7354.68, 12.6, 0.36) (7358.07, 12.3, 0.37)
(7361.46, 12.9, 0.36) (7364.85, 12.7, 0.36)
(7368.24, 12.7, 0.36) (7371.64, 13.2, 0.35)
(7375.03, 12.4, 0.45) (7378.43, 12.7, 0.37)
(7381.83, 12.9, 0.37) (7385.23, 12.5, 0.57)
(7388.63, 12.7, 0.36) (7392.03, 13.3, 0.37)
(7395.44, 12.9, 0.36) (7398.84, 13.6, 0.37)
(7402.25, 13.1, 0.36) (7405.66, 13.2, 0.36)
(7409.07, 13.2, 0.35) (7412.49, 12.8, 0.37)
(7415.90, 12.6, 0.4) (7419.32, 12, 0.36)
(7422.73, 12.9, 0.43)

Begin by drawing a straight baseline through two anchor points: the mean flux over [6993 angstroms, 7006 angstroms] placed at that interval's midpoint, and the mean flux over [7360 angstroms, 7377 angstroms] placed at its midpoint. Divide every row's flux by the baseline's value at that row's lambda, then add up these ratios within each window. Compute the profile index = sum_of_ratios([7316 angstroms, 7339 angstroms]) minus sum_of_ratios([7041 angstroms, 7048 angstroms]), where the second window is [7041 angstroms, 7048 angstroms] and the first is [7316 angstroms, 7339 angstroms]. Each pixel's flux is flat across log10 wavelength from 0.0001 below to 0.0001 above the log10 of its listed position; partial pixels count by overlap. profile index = 5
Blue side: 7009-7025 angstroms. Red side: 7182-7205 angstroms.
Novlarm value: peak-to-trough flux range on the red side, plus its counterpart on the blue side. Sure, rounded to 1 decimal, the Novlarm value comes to 2.8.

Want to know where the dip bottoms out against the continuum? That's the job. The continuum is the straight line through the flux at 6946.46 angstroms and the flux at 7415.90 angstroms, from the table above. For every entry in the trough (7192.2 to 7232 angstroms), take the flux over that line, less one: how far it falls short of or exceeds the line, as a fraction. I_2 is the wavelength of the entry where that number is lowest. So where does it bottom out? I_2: 7200.52 angstroms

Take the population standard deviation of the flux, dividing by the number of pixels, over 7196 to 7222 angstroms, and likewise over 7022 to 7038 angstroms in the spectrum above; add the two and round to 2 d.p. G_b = 1.00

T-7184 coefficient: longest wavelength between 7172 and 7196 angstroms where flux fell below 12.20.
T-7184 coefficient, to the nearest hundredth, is 7193.89 angstroms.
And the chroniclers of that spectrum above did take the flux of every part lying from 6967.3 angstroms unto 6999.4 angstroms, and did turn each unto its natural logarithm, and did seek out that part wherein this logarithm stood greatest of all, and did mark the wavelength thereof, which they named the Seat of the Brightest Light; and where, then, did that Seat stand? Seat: 6968.89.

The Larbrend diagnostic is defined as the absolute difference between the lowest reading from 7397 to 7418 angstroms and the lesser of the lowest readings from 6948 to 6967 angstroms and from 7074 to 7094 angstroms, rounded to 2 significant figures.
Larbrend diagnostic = 1.4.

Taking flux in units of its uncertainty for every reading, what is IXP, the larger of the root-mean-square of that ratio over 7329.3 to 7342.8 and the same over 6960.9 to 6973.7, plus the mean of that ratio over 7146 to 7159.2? 62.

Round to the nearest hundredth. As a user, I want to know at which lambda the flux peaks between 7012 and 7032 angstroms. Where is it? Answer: 7030.14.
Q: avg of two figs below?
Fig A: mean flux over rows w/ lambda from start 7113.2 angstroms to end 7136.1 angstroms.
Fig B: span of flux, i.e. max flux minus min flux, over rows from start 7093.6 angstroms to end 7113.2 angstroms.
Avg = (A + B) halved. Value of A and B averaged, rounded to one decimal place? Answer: 6.4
